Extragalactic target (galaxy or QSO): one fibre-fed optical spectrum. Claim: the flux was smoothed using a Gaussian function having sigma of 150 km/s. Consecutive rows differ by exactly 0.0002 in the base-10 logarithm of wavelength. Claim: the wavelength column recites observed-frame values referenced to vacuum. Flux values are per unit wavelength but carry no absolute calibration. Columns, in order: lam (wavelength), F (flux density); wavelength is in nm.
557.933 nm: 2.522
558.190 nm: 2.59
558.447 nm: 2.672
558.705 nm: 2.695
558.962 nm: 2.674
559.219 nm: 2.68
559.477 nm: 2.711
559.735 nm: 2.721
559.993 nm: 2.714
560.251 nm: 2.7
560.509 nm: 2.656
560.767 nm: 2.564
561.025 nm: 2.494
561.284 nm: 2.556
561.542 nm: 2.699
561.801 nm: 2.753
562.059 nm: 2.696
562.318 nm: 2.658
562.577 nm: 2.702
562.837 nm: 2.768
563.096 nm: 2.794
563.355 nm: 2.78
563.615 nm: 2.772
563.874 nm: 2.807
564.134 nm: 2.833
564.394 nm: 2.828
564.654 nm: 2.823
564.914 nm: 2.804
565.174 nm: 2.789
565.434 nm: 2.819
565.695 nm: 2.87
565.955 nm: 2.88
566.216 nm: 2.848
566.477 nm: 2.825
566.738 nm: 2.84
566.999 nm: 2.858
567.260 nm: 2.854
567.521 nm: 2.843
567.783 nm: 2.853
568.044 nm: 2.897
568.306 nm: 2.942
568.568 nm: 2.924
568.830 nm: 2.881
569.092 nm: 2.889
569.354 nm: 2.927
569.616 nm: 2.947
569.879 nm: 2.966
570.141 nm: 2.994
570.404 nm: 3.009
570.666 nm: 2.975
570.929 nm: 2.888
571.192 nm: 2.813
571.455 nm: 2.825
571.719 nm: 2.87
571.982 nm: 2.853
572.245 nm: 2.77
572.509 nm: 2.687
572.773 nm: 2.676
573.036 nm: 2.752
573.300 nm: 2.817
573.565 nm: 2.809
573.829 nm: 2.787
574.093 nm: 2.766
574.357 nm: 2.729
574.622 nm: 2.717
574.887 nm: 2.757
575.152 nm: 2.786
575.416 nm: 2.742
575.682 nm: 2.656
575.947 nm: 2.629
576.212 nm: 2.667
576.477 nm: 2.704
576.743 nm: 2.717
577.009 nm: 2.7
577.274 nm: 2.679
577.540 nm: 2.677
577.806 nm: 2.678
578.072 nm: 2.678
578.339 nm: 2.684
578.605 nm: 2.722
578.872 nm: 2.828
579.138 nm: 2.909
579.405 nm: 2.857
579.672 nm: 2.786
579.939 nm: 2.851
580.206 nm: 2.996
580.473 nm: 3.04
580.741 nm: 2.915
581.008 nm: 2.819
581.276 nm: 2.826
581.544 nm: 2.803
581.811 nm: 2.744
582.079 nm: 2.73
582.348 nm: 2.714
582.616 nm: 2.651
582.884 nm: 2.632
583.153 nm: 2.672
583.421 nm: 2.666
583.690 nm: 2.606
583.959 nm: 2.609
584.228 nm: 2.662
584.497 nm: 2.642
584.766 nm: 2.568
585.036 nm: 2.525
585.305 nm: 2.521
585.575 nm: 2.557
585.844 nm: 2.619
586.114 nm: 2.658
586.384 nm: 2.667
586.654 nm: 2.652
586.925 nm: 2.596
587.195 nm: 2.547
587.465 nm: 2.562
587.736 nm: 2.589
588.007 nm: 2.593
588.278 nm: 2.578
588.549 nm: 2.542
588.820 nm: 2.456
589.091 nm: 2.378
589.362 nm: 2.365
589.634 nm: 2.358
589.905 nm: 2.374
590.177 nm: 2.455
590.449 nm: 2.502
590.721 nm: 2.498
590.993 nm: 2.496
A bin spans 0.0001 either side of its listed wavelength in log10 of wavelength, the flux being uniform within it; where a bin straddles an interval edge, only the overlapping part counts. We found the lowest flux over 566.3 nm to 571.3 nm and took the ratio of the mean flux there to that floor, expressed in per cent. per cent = 103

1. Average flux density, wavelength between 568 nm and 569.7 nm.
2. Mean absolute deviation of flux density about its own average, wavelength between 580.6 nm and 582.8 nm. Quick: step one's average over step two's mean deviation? 45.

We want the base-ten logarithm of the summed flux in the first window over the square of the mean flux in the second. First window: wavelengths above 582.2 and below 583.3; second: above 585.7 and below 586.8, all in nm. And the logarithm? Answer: 0.182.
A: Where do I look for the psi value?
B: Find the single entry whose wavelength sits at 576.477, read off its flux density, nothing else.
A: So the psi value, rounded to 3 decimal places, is 2.704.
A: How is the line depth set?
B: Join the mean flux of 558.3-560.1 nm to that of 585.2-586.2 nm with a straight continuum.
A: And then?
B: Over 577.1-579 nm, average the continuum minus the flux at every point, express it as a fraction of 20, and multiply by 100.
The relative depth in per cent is -0.44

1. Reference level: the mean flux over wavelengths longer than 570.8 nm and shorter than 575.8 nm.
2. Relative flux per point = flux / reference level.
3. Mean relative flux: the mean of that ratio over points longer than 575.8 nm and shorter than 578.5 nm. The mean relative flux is 0.97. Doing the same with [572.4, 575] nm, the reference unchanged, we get 0.99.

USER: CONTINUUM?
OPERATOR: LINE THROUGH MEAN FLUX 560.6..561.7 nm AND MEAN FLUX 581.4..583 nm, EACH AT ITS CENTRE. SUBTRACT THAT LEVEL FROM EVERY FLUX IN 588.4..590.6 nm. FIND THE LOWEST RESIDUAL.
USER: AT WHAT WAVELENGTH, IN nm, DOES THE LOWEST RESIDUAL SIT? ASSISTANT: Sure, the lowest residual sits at 589.634 nm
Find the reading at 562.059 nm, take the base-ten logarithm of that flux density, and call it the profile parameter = 0.431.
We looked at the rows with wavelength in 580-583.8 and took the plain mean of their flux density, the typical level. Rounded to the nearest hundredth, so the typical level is 2.77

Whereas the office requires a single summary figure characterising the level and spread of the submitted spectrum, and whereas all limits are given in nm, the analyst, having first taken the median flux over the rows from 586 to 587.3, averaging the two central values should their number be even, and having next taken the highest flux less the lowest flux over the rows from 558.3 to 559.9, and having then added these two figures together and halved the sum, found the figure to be 1.35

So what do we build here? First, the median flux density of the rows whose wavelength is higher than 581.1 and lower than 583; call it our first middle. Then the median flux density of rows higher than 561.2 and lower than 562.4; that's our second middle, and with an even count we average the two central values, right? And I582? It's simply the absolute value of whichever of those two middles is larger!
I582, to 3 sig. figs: 2.73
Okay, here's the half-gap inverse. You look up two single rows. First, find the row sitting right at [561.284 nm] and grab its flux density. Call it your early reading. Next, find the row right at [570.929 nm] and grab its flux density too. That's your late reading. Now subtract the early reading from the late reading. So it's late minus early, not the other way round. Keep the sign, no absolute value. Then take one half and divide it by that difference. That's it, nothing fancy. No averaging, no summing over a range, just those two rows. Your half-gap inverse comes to 2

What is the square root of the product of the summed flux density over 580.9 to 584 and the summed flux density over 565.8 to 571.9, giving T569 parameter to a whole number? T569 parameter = 46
